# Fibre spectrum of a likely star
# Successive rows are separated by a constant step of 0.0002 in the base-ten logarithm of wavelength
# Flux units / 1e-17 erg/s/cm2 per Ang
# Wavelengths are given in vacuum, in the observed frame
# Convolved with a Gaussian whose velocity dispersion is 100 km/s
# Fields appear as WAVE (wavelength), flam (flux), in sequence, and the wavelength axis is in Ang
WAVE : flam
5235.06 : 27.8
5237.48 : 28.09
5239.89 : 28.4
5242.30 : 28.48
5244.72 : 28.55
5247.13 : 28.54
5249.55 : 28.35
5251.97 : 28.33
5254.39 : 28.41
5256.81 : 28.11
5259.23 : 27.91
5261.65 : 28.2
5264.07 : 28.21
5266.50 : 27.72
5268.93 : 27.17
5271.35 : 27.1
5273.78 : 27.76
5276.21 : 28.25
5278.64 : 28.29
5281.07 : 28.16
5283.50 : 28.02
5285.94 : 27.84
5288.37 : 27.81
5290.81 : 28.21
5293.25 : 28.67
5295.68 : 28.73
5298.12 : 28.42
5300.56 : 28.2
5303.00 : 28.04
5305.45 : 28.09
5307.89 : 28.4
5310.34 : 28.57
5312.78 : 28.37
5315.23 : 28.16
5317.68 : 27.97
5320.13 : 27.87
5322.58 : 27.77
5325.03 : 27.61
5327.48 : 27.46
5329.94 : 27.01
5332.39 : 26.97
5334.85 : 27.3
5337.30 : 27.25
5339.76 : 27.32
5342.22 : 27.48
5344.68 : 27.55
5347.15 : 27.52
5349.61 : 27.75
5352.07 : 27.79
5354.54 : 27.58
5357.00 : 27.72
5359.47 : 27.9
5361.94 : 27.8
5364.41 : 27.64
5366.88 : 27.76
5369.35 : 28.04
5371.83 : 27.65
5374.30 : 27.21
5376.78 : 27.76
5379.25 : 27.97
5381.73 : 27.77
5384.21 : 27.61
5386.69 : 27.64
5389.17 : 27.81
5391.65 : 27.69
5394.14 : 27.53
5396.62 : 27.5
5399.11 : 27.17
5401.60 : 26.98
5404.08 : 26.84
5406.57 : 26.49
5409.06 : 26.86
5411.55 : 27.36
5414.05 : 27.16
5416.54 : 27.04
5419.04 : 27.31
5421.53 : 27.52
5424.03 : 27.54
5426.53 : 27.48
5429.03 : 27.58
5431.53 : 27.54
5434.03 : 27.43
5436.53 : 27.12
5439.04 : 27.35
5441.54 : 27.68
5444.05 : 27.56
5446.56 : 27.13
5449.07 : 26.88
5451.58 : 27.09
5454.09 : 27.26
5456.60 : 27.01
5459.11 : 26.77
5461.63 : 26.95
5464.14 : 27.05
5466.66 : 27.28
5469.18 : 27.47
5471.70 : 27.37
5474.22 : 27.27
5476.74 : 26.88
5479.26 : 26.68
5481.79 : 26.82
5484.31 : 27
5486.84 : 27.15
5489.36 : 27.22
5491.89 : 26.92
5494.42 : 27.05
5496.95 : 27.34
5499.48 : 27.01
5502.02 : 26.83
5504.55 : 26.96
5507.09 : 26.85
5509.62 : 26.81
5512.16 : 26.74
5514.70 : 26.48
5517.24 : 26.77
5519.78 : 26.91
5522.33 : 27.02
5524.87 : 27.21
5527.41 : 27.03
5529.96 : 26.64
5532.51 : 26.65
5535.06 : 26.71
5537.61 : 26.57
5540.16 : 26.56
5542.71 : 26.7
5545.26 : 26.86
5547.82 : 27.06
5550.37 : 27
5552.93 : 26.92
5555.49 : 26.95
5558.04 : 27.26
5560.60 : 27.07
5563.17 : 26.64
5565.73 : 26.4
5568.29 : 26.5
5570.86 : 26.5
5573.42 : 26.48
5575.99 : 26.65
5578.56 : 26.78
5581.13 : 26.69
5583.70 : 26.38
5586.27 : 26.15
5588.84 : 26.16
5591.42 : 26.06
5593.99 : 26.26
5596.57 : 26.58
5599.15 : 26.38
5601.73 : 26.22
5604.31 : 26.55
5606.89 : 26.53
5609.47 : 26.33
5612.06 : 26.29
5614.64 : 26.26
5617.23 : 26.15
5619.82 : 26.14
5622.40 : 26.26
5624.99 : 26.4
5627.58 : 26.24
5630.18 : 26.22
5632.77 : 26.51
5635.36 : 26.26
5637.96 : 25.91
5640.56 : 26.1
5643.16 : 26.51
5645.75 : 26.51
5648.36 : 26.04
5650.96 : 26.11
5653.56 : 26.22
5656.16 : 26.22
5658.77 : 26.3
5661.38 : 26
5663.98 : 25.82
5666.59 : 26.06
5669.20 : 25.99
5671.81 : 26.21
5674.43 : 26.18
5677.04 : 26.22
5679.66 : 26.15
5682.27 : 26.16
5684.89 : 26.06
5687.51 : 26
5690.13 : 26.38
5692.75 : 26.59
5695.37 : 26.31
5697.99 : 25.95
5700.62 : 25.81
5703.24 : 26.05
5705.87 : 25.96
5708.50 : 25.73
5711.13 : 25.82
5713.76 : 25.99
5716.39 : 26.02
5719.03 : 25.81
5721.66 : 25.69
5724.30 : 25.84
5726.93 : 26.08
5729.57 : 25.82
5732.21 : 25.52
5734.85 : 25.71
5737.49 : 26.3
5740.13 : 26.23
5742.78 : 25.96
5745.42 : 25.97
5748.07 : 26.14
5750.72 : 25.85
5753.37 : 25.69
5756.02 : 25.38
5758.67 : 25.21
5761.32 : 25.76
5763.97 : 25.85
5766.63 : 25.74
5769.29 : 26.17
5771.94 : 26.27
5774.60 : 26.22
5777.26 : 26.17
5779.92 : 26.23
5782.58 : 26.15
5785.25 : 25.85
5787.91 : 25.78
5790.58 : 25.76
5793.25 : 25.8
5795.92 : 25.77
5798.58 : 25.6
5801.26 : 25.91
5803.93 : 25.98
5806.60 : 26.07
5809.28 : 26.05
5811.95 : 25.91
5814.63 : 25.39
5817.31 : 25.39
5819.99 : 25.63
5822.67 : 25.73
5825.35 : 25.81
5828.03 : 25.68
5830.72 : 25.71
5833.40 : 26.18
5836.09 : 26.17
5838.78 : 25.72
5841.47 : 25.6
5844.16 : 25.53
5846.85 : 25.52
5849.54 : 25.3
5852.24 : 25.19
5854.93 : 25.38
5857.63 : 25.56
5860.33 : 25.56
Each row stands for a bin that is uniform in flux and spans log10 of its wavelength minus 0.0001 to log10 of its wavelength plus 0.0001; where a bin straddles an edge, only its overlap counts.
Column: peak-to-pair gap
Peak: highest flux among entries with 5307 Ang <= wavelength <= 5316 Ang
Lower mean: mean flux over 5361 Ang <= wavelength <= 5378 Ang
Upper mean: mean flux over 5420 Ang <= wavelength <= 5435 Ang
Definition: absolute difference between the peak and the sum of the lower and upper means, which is 26.6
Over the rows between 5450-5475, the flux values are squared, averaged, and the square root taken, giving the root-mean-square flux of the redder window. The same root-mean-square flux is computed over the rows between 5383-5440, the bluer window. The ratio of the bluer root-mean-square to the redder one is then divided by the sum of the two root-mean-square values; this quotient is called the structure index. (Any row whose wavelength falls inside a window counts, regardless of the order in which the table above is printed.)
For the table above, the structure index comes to 0.0185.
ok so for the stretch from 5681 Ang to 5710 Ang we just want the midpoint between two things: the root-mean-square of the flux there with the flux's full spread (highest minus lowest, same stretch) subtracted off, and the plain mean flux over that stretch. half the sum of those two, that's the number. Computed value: 25.7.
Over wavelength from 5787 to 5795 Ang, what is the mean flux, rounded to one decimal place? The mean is 25.8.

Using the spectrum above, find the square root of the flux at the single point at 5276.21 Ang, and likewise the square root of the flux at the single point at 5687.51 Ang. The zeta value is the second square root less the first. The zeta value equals -0.22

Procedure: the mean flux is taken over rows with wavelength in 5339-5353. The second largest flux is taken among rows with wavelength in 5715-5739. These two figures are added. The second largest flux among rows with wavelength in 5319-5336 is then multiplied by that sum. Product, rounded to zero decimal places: 1490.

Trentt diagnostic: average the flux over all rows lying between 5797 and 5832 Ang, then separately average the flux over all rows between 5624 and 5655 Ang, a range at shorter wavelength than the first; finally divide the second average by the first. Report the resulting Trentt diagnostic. 1.02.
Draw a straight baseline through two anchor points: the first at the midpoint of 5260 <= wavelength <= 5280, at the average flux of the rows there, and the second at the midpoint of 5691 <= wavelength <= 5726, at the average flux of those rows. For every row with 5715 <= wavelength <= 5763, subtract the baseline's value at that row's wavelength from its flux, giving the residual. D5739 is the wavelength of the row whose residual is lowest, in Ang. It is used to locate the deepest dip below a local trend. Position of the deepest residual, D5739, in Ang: 5758.67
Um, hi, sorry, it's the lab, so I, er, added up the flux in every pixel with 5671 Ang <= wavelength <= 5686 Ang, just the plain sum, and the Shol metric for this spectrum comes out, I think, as 157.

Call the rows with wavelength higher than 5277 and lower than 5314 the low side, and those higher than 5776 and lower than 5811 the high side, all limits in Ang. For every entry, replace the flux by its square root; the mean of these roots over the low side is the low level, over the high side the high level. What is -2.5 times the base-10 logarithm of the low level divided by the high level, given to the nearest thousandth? -0.047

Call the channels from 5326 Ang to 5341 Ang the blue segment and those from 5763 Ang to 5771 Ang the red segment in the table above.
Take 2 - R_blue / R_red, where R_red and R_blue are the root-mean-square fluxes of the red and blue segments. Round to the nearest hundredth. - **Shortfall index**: 0.95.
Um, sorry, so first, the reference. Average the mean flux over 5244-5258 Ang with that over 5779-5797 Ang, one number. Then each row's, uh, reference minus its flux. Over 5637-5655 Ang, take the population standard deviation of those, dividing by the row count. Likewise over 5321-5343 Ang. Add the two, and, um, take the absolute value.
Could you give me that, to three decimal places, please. 0.460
